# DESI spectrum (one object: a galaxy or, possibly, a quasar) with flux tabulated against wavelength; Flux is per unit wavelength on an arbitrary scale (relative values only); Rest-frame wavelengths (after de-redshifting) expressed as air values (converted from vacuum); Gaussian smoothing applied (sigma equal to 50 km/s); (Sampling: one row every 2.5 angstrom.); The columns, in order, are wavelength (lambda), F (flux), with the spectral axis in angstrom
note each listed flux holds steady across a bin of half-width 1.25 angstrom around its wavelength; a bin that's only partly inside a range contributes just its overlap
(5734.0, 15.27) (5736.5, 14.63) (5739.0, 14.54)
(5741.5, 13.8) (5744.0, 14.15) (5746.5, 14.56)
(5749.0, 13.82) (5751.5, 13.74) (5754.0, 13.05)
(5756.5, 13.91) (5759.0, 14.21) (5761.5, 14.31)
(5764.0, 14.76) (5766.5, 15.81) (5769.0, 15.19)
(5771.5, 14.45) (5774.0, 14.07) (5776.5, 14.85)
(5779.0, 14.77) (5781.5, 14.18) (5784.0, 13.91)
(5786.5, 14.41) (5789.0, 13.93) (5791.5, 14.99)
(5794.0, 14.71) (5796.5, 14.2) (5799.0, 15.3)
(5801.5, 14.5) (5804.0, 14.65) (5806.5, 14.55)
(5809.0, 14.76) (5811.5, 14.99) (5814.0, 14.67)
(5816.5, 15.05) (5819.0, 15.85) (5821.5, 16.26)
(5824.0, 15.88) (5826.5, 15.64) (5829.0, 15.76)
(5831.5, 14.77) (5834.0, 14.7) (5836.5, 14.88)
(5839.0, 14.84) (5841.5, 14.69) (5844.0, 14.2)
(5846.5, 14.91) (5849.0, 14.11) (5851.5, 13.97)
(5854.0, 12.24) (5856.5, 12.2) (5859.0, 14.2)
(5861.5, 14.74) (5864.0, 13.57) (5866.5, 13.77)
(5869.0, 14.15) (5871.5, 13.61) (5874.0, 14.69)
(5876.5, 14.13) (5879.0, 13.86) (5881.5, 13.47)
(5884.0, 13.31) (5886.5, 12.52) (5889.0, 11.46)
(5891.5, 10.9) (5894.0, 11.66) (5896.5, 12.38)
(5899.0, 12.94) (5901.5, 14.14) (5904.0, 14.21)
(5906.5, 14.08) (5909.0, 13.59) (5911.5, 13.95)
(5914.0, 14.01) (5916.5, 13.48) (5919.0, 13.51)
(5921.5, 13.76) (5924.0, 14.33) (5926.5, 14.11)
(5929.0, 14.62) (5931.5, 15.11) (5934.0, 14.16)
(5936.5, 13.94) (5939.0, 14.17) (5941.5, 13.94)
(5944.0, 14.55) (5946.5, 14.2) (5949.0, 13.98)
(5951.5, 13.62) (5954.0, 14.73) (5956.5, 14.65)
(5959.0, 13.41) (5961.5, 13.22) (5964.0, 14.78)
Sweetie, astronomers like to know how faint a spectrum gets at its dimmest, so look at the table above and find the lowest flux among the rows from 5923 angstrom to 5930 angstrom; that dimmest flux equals 14.11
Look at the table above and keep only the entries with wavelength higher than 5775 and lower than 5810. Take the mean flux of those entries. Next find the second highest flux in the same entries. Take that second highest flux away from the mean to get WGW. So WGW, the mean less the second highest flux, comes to -0.44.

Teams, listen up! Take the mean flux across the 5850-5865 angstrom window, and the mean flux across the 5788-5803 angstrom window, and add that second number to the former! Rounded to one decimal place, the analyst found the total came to 28.1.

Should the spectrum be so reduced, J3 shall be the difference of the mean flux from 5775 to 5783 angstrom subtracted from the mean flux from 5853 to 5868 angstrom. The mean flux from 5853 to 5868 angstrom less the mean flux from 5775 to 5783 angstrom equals -1.1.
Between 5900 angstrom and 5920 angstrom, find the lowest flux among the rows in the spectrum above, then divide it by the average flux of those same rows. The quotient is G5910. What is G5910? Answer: 0.972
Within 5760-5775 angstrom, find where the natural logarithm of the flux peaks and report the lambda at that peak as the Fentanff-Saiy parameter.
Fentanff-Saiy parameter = 5766.5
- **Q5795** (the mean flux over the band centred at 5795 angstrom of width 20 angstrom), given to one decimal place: 14.6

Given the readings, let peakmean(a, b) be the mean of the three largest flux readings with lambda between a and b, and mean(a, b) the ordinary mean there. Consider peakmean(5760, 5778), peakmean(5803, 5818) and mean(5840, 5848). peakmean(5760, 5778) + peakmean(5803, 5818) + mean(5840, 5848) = 44.8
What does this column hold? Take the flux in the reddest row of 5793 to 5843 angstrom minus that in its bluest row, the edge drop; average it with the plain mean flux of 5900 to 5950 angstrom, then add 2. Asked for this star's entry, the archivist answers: 9.0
